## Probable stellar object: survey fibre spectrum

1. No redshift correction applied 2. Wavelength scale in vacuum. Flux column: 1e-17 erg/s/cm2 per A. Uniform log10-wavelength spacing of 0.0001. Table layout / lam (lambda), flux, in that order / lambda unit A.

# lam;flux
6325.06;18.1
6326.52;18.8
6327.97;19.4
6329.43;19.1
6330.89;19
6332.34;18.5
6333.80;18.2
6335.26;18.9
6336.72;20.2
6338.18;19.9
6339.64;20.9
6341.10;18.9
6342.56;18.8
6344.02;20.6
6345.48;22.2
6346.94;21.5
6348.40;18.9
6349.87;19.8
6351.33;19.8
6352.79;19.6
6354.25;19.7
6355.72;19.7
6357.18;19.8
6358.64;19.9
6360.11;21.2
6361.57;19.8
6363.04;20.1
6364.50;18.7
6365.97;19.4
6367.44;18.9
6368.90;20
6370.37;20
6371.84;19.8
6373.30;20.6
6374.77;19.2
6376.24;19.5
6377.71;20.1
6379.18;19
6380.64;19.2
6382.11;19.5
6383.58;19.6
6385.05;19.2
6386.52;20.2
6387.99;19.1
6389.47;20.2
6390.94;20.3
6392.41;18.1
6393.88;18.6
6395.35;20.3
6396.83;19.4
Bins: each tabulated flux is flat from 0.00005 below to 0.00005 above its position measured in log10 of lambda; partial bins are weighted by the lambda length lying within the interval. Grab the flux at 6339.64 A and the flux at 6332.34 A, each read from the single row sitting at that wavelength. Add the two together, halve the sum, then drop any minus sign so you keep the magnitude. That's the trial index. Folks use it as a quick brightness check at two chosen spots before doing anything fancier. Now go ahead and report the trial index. 19.7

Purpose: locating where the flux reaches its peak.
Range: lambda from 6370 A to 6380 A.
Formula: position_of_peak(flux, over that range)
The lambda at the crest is 6373.30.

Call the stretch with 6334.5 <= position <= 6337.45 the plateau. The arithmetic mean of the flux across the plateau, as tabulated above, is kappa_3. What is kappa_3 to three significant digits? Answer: 19.5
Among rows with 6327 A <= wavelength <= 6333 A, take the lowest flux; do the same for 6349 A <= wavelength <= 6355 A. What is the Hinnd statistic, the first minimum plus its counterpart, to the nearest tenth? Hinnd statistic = 38.1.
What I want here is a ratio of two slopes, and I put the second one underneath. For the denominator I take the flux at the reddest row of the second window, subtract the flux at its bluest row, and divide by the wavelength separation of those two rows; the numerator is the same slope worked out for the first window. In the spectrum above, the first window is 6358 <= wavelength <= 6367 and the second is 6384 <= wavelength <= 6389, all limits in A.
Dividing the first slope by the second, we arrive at 2.0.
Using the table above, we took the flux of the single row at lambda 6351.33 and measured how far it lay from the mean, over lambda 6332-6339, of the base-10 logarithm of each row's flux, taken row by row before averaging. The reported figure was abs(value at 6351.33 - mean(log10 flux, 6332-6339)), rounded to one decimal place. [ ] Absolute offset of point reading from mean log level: 18.5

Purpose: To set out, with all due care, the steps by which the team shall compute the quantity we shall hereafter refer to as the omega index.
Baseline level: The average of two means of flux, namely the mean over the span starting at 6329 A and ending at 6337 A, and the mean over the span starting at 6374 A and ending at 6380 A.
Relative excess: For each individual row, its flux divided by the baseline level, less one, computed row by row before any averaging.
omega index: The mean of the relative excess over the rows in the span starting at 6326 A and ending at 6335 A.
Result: -0.02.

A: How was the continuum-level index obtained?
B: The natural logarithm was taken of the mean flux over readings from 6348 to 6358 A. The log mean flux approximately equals 2.98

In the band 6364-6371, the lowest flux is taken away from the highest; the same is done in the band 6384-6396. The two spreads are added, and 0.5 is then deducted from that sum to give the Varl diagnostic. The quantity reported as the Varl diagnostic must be 3.0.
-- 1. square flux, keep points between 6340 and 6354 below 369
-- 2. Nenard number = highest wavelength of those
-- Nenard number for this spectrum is 6348.40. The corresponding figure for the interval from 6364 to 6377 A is 6374.77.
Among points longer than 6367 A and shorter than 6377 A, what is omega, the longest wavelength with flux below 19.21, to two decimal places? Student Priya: 6374.77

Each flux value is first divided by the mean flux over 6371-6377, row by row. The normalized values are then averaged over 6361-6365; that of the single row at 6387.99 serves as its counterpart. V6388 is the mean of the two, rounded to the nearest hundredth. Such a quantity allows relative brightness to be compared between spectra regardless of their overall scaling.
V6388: 0.98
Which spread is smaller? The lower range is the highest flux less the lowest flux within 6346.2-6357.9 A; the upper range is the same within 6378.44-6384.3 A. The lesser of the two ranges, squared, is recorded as 0.36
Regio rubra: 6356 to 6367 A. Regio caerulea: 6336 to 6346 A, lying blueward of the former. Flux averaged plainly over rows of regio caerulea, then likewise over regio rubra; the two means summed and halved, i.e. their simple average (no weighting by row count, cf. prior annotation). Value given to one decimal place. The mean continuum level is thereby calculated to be 20.0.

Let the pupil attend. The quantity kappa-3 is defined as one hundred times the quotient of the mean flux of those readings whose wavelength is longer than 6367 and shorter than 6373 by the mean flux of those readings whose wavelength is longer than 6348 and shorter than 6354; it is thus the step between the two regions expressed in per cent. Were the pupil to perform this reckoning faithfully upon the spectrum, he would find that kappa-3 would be 101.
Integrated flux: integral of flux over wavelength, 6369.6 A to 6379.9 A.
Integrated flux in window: 203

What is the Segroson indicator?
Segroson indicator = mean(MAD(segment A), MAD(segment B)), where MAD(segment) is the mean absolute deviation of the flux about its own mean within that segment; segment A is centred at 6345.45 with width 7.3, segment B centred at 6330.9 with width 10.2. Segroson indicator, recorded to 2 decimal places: 0.77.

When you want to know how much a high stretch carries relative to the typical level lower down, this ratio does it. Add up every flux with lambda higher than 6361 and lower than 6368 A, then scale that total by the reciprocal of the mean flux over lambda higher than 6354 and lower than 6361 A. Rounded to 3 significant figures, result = 4.83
